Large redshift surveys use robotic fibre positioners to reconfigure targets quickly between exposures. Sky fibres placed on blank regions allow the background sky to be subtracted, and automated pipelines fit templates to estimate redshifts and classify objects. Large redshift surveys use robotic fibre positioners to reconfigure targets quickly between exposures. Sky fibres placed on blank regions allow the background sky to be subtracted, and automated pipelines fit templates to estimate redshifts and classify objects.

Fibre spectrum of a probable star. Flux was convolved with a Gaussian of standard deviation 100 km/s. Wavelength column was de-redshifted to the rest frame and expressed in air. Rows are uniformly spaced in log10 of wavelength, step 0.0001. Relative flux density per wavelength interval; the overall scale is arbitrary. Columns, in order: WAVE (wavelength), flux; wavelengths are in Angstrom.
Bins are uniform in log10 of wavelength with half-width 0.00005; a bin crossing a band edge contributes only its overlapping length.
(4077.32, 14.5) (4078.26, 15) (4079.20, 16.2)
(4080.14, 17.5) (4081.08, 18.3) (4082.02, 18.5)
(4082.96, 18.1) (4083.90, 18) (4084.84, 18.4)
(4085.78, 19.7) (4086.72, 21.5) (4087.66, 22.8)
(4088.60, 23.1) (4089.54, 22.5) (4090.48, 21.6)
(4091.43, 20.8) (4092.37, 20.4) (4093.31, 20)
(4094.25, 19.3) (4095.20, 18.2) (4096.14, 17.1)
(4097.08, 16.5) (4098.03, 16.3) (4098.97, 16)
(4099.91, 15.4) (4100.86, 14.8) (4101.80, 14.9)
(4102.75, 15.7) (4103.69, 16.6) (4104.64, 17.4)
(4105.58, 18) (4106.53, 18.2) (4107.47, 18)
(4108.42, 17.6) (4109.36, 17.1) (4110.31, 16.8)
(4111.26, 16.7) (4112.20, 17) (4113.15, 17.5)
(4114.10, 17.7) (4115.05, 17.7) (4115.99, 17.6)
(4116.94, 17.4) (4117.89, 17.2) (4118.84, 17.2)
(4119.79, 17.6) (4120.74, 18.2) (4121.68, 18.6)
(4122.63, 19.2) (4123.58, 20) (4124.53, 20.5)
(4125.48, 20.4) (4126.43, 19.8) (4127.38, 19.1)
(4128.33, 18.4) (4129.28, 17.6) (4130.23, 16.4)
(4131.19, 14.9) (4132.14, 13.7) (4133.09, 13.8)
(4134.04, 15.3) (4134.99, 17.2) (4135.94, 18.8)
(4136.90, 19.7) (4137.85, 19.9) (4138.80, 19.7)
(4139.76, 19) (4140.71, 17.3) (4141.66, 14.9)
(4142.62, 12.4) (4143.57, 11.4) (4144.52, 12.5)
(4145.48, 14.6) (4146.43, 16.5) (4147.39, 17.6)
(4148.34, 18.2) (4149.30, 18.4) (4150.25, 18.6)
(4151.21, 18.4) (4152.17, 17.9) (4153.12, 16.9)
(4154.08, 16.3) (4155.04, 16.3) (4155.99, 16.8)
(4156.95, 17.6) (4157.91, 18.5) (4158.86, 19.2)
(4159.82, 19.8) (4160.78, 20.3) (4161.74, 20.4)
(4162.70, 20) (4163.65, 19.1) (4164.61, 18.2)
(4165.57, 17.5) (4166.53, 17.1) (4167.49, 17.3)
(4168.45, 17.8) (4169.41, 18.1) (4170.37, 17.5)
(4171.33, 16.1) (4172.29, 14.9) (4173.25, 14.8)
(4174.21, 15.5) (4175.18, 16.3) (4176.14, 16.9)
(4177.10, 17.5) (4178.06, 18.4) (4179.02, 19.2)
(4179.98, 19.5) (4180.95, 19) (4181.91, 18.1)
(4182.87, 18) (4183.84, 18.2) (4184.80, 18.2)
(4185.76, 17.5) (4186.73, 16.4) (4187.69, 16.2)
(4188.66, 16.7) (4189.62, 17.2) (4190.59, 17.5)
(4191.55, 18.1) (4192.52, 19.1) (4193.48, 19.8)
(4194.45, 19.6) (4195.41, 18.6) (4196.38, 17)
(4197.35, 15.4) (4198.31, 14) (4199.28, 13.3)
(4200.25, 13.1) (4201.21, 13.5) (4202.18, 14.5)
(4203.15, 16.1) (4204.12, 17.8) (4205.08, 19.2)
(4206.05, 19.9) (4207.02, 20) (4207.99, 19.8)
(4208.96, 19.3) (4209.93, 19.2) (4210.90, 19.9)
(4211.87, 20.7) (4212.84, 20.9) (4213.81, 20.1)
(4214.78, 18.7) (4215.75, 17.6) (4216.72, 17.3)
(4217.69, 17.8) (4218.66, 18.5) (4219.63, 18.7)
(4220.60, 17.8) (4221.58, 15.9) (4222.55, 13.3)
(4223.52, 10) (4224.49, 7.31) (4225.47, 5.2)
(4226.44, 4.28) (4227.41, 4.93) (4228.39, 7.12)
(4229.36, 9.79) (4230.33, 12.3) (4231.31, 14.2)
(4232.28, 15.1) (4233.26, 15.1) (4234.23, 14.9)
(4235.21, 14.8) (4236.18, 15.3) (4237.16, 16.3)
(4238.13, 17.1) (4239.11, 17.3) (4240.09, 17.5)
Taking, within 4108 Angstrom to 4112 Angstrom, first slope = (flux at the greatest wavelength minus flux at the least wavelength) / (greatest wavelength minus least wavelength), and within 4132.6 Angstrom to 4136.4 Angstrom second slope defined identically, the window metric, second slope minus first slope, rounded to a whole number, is 2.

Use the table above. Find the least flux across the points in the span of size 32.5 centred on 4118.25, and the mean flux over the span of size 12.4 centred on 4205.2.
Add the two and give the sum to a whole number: 31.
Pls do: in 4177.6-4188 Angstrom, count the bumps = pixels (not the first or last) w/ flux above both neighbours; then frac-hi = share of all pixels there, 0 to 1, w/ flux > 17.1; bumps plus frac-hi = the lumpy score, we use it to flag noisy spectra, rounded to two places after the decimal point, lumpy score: 1.82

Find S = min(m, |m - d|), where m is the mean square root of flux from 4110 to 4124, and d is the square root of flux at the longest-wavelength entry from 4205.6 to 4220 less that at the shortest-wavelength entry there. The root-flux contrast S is 4.21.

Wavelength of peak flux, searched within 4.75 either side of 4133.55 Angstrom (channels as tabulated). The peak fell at 4137.85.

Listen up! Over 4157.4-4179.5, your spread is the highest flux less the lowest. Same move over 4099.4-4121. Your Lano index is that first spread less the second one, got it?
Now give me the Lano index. 2.2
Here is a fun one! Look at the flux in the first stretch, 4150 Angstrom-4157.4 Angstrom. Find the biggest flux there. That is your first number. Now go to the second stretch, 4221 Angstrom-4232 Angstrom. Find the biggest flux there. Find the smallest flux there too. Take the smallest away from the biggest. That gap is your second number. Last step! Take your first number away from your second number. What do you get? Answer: -7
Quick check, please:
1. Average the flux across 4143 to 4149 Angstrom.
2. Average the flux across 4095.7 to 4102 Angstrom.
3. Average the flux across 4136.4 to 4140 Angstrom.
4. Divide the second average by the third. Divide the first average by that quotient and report 19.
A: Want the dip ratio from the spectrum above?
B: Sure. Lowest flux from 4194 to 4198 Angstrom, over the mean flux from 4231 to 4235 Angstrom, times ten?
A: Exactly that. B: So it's 10.4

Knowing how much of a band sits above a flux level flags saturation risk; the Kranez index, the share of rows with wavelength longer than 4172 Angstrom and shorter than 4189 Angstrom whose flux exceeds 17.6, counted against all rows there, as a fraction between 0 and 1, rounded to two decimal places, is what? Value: 0.44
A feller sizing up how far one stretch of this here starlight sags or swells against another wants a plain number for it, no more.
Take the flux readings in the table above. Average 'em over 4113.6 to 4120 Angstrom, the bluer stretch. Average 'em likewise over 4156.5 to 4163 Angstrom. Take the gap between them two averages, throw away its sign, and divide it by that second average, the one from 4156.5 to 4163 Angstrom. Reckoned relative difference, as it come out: 0.10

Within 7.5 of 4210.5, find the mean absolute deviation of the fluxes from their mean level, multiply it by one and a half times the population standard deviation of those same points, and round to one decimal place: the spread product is 2.2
